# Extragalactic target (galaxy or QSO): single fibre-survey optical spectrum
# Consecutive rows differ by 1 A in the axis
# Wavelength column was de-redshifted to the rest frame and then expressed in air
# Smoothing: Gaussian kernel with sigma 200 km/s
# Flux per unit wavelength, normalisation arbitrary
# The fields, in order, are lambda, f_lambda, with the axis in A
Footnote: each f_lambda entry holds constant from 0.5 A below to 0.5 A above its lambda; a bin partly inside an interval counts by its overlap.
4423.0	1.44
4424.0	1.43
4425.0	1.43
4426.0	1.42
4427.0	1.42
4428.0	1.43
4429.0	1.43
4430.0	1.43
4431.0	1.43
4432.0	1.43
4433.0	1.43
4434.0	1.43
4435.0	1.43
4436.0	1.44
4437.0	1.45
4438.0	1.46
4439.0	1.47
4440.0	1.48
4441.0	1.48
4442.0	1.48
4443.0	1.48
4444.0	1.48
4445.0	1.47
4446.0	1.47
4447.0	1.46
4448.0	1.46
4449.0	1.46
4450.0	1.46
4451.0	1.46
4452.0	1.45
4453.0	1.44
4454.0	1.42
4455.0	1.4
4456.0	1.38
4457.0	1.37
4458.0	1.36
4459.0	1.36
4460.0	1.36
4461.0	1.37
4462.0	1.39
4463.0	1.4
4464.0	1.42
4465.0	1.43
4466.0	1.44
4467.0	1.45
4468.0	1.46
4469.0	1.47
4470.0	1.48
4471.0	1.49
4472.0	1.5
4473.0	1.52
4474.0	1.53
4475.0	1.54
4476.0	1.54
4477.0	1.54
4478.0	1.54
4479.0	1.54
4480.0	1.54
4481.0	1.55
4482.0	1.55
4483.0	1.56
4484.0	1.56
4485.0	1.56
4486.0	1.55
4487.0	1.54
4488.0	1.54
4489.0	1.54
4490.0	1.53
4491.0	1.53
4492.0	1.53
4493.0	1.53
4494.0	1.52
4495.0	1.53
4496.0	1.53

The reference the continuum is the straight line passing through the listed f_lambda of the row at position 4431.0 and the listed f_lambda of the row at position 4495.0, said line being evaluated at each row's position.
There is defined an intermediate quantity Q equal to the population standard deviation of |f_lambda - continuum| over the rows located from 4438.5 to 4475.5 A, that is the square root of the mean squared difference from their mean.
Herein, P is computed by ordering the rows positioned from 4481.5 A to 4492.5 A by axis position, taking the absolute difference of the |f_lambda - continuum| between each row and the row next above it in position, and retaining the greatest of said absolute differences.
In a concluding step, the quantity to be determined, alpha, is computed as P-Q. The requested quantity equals -0.024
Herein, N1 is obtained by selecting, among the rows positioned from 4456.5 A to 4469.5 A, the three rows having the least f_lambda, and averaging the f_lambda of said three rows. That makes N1 1.36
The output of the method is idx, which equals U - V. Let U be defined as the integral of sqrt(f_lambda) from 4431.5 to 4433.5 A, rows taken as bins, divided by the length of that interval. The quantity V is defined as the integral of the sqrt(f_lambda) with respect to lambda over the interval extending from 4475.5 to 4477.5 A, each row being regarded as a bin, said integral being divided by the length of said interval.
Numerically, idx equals -0.045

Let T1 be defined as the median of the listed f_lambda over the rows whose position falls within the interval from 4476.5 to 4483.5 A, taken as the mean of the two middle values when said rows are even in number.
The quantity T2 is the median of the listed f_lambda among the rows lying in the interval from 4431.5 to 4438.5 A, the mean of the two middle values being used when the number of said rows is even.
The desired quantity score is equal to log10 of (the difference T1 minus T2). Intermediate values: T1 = 1.54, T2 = 1.43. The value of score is -0.96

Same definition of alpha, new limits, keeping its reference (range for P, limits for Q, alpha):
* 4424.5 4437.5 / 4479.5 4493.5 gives -0.008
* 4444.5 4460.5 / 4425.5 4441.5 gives 0.010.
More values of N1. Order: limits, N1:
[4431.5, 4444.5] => 1.43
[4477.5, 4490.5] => 1.54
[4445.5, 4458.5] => 1.37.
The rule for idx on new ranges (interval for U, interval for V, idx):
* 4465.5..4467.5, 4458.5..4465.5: 0.023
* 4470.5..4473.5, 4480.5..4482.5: -0.019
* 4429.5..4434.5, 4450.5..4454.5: -0.005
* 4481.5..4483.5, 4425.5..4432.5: 0.052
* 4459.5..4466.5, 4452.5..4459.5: 0.005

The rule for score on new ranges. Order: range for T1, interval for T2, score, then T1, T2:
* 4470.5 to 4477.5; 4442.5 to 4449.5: -1.22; 1.53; 1.47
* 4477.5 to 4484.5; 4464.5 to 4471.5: -1.05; 1.55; 1.46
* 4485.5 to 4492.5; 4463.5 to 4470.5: -1.05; 1.54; 1.45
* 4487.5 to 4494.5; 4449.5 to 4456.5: -1.05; 1.53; 1.44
